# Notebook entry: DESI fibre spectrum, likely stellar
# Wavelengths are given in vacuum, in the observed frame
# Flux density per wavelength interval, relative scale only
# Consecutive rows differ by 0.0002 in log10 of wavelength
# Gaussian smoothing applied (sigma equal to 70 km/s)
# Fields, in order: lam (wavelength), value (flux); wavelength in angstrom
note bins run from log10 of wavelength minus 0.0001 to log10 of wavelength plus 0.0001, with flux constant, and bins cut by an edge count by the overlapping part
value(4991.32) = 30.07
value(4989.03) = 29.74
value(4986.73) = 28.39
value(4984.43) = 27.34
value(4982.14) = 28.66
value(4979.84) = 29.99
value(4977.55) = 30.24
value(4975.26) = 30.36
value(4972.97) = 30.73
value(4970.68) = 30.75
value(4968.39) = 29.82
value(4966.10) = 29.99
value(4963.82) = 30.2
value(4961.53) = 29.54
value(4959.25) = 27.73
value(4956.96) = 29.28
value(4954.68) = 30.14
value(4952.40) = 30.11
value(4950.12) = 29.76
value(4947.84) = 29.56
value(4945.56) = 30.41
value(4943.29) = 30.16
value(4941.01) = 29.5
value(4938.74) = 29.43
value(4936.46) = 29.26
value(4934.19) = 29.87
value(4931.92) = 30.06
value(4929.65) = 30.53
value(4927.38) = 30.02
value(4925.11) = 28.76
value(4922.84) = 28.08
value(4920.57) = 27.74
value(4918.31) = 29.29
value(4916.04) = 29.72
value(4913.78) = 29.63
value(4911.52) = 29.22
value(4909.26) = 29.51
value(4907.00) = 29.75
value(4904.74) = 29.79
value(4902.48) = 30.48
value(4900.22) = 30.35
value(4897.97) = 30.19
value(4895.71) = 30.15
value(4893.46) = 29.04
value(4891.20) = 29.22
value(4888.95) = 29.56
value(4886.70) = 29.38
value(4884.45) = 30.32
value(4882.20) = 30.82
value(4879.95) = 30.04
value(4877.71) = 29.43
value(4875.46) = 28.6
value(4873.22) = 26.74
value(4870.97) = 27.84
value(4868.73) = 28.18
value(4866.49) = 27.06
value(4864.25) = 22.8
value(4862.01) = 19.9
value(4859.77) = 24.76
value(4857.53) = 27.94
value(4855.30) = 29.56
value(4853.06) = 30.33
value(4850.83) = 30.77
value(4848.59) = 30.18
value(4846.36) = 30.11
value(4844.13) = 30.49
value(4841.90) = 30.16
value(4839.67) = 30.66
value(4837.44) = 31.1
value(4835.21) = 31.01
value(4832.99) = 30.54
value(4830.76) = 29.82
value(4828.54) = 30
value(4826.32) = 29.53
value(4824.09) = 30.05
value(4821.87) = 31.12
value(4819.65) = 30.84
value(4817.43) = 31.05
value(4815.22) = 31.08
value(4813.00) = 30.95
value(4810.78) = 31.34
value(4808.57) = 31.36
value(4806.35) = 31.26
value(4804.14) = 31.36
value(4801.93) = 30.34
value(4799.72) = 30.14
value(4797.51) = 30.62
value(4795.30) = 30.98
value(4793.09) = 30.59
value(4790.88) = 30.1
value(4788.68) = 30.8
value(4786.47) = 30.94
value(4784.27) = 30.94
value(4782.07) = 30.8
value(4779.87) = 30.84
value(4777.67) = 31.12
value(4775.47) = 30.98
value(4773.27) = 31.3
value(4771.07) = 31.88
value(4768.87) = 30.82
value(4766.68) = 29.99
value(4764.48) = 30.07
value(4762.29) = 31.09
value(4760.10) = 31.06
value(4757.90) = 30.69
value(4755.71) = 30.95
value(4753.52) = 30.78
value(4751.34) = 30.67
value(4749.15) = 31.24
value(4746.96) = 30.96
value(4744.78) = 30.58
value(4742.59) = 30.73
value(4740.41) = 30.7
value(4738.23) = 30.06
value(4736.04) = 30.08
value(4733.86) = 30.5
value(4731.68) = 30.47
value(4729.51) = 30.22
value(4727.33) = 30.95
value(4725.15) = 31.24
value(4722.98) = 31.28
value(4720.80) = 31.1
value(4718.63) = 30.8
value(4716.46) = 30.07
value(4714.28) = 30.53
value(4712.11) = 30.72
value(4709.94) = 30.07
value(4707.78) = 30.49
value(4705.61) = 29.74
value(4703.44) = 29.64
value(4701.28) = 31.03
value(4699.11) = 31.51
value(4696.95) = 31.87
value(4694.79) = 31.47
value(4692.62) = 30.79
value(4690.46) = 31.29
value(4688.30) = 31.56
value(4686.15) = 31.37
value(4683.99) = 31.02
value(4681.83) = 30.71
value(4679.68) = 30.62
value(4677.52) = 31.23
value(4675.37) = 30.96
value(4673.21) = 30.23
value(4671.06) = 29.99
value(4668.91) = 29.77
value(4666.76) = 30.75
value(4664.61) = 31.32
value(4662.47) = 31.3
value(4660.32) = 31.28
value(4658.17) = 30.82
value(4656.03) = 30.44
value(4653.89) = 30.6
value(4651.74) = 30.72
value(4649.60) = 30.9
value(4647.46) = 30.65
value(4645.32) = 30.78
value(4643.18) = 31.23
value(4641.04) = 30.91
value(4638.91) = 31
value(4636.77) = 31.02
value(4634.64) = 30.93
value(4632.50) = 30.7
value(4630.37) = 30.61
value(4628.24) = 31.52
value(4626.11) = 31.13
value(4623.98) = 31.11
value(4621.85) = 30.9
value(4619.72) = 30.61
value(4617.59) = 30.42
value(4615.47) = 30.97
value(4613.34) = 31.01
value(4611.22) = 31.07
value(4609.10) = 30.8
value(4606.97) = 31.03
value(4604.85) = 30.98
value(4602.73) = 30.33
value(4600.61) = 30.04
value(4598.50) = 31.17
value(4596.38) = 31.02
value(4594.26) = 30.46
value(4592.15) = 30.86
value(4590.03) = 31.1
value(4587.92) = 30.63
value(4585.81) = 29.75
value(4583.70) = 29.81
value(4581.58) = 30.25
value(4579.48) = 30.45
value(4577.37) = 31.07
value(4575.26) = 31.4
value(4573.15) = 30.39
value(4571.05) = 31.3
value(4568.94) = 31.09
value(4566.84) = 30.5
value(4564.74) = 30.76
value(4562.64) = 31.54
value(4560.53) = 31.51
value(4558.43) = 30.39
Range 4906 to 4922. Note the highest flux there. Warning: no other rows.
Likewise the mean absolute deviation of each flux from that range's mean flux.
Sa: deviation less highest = -29.3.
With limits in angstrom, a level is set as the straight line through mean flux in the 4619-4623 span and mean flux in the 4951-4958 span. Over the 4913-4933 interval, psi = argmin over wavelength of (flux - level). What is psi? 4920.57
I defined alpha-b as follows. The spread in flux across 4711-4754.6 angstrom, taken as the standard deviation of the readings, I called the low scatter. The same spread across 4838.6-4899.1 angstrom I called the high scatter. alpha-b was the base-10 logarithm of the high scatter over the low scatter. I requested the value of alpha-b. 0.8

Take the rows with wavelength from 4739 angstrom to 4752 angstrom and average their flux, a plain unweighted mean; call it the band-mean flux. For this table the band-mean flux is 30.8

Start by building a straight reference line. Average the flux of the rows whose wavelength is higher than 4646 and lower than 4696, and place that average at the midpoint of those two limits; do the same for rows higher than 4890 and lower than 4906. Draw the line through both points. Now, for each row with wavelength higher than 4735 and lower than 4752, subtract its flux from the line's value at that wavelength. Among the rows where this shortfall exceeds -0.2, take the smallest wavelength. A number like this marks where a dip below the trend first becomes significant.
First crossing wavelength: 4736.04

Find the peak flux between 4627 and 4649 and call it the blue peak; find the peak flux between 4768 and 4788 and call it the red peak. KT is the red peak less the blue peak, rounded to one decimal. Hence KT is 0.4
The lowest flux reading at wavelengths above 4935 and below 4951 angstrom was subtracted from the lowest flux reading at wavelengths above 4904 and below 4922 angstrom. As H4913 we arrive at -1.5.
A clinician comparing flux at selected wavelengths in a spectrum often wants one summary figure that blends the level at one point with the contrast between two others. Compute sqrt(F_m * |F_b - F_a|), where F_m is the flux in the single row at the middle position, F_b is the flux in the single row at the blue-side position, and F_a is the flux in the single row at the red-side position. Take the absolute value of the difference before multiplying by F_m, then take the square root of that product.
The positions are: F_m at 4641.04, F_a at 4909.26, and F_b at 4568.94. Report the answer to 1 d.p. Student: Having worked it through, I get 7.0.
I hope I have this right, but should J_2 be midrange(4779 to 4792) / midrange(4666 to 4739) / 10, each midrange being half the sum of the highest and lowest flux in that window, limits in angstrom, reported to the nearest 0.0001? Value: 0.0992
